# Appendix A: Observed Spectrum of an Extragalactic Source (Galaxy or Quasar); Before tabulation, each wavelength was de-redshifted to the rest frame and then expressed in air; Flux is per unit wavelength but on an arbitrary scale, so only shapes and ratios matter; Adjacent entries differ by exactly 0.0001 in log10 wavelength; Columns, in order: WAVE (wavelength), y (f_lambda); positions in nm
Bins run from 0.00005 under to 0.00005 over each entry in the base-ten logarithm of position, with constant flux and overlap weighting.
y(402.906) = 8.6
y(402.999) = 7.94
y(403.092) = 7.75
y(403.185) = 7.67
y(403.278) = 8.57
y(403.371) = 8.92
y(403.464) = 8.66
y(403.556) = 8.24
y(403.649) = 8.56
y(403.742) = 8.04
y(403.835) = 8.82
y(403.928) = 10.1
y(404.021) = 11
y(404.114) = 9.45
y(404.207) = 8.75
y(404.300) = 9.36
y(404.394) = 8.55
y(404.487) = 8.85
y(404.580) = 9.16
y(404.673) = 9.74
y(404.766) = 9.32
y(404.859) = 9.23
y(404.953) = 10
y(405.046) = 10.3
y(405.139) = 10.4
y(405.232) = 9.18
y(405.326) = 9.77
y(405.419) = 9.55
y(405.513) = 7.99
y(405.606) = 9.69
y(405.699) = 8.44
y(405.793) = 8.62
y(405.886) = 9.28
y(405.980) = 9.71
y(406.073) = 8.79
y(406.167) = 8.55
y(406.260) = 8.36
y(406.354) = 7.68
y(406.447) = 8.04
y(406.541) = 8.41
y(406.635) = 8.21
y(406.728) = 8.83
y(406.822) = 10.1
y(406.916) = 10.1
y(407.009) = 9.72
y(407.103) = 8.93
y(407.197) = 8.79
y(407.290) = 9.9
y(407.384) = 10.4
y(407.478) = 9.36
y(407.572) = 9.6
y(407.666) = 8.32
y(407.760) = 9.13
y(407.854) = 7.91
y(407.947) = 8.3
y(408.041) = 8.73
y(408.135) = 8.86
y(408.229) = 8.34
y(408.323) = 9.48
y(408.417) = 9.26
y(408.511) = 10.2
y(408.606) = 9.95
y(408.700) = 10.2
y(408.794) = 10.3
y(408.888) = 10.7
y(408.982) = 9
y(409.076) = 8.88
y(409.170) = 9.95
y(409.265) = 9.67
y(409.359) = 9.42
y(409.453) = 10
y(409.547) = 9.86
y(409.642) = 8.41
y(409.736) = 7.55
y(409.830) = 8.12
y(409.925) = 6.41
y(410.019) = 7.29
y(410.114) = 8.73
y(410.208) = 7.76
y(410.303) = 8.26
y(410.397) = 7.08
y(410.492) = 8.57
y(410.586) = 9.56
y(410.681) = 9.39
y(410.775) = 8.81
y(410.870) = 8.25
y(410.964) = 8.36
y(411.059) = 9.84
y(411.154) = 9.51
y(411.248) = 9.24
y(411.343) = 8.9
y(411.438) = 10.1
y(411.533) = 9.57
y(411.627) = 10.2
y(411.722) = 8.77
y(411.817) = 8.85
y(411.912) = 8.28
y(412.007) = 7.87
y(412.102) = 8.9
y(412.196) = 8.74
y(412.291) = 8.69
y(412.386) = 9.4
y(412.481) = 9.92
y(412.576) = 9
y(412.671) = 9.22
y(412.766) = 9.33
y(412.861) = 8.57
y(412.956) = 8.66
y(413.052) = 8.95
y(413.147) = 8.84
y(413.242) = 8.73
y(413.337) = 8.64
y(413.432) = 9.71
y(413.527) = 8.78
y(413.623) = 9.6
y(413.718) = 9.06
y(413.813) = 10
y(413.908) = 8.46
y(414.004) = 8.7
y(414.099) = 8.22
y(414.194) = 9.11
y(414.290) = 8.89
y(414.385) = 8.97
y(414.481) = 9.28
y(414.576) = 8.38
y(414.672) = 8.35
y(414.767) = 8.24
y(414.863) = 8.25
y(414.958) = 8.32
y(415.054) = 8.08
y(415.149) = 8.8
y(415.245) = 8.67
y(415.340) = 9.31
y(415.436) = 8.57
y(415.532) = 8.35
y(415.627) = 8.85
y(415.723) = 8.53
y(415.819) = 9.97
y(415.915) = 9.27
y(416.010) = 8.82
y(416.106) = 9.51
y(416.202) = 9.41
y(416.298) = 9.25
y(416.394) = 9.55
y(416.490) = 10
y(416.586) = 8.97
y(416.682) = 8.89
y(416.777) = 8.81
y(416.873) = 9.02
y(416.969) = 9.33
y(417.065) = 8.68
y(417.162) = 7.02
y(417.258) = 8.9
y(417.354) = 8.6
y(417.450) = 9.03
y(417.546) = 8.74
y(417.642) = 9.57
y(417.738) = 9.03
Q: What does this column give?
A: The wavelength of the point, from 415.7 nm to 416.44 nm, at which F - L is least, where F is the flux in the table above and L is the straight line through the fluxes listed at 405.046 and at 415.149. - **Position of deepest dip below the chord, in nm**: 415.723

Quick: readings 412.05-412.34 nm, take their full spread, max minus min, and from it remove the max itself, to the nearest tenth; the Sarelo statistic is -8.7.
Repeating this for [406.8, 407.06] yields -9.7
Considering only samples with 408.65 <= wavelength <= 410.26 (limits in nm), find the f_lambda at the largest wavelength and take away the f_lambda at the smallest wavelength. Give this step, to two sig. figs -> -2.4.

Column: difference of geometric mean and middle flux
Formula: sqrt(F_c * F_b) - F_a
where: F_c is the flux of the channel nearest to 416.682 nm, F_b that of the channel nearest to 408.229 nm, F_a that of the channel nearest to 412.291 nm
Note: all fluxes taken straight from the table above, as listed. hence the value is -0.1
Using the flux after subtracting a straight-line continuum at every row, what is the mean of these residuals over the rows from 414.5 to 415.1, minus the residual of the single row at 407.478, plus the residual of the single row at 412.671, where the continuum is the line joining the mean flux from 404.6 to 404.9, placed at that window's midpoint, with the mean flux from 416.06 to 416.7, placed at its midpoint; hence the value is -1.2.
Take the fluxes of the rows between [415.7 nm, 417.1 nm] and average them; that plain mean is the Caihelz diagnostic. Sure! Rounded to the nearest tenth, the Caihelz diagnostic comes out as 9.2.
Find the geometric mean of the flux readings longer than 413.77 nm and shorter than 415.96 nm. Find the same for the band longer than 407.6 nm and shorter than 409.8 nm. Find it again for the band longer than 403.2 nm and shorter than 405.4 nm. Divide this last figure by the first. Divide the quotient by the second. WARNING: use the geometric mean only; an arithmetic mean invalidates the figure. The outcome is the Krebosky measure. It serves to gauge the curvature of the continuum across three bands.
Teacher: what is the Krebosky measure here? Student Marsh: 0.115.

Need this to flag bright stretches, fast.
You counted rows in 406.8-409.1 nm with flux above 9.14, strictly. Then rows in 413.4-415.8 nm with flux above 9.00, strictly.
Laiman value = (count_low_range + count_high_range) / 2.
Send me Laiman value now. 10.5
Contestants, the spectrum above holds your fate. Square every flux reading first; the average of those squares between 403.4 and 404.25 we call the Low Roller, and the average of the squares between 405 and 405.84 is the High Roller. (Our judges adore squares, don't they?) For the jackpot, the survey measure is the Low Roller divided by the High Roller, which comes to 0.95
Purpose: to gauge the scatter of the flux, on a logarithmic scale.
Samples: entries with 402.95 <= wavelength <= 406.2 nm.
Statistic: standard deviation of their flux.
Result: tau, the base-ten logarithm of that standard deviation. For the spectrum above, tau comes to -0.1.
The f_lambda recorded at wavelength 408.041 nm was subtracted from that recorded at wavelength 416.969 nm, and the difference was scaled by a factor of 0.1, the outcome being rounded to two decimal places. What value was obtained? 0.06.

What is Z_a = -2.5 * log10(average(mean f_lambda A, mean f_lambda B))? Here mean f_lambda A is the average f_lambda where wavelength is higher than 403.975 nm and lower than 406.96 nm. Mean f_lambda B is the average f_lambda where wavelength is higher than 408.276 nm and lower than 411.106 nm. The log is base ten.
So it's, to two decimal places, -2.39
